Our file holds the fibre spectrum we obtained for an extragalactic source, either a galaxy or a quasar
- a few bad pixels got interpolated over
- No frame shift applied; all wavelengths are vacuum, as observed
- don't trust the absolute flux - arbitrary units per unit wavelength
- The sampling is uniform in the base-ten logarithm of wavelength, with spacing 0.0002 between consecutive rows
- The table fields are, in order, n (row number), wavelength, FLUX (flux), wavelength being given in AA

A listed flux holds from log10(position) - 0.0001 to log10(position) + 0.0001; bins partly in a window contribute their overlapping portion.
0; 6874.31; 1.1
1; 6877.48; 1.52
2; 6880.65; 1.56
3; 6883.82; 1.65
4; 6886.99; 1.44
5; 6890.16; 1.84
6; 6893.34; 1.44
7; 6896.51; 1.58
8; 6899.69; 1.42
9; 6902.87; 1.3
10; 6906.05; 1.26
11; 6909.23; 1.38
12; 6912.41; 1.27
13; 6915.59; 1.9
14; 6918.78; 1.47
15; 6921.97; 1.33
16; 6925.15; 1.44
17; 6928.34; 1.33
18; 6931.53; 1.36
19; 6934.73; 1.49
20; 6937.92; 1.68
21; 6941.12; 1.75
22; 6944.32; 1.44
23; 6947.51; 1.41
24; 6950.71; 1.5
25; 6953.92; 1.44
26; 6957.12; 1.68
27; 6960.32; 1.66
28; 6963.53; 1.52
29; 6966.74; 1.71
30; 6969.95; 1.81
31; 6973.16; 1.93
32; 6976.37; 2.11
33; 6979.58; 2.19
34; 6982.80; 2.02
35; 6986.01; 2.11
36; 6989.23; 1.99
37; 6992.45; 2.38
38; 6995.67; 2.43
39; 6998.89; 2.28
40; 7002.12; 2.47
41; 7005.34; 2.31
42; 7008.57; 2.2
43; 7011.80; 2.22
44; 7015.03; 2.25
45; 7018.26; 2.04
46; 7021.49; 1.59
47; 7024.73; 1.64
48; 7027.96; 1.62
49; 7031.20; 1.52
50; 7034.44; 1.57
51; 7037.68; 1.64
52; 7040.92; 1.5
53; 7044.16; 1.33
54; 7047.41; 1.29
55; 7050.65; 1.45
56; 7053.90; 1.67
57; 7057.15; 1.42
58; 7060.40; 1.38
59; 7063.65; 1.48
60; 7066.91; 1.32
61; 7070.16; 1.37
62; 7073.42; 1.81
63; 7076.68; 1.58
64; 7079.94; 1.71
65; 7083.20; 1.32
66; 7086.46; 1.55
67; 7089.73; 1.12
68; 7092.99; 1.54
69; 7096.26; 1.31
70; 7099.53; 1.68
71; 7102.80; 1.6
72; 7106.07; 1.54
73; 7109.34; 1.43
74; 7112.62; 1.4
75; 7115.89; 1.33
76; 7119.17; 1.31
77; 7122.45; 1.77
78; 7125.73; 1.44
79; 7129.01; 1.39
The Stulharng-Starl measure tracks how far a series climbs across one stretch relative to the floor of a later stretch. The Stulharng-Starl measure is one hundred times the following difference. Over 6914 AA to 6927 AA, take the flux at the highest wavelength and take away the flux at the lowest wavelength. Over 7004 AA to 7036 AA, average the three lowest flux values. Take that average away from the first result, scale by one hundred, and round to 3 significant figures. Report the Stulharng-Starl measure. -202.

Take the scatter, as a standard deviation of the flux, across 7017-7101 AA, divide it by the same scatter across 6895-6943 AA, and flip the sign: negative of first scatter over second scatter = -1.0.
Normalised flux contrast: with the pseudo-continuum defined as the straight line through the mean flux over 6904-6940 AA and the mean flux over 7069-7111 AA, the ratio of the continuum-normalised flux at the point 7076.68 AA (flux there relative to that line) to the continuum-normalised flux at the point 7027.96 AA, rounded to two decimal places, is 0.96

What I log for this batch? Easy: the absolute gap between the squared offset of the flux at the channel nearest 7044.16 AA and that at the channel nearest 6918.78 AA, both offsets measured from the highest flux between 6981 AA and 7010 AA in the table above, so 0.30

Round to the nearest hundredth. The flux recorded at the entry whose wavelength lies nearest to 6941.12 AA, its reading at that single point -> 1.75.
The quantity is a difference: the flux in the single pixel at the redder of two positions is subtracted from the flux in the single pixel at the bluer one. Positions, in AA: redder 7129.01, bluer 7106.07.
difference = 0.15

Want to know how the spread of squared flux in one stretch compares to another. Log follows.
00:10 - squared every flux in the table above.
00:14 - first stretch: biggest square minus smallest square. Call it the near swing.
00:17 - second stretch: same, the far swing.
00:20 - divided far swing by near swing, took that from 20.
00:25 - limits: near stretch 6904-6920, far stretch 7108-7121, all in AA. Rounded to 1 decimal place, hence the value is 19.8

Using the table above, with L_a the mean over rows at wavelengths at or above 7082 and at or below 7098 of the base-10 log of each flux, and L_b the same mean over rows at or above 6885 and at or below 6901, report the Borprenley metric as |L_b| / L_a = 1.40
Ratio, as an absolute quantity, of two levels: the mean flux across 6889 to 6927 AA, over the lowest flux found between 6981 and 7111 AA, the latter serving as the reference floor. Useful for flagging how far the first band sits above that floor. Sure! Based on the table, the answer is 1.3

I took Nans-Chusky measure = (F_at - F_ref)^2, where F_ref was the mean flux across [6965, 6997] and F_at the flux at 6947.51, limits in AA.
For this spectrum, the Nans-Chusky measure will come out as 0.43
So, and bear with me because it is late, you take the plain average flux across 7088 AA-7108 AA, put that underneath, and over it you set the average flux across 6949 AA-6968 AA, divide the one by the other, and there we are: 1.08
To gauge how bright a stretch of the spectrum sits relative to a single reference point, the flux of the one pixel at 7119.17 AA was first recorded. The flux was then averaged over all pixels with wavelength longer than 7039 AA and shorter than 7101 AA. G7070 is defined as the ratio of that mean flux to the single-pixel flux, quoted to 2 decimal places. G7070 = 1.12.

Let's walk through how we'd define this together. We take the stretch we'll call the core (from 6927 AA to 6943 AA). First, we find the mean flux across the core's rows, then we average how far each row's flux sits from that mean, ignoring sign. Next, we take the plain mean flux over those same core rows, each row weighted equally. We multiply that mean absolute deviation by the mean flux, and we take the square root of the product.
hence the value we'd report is 0.485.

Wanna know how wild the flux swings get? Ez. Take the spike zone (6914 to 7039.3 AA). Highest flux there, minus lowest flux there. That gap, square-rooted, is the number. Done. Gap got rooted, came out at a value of 1.07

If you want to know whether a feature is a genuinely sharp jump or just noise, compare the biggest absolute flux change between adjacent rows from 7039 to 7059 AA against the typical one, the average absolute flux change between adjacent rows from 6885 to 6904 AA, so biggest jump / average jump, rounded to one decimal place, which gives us 1.0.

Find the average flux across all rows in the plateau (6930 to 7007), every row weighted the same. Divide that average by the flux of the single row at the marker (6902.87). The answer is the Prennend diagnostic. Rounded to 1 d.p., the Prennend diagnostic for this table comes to 1.4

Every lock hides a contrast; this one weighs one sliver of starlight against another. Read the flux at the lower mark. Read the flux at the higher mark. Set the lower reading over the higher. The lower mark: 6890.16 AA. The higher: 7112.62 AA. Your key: 1.31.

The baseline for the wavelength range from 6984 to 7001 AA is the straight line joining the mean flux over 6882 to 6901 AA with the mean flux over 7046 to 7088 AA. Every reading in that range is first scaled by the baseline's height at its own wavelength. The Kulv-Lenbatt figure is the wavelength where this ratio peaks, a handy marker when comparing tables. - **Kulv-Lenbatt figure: 6995.67 AA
